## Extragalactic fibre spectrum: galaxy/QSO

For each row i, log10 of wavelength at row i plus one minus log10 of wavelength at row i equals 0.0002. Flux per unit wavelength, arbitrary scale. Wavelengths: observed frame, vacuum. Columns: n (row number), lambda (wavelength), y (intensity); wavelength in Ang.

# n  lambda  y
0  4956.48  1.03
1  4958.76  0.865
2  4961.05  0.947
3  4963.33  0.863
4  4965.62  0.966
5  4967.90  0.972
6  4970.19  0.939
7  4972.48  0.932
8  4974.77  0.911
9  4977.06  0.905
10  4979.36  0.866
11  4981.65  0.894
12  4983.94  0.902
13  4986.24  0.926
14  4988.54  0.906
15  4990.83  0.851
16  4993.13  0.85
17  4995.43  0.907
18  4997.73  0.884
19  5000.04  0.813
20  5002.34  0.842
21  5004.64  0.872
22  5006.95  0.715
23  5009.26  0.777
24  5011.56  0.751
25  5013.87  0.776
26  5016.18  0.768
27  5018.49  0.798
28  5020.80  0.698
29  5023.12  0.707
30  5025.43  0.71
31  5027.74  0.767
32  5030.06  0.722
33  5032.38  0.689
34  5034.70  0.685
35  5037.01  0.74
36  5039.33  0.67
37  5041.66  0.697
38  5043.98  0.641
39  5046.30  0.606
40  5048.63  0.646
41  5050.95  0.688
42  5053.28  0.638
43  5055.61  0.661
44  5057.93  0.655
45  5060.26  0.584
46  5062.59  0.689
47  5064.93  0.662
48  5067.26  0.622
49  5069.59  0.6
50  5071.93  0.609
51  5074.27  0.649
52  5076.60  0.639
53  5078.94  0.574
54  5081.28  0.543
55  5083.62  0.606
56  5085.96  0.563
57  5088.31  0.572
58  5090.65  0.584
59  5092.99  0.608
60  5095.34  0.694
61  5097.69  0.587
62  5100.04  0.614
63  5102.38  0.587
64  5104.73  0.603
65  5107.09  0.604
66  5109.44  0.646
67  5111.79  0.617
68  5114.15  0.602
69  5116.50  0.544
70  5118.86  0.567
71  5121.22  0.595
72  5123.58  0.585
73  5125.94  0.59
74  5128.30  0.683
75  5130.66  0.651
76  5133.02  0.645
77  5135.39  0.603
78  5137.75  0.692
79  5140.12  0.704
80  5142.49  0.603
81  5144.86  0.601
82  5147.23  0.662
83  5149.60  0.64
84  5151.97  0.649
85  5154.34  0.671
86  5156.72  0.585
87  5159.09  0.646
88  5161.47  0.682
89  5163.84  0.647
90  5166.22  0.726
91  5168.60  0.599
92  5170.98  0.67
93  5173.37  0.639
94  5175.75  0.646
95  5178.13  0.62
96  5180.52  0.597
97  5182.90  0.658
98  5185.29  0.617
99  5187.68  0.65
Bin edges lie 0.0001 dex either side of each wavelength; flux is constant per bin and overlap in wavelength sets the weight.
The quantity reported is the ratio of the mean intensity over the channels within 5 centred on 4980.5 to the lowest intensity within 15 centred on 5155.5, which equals 1.5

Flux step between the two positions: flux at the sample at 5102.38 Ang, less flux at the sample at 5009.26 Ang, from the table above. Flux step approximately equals -0.19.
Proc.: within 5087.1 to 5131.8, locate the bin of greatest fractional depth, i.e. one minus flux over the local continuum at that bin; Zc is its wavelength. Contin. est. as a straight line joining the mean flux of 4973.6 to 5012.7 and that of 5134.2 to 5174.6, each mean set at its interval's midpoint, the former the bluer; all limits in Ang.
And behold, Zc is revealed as 5088.31 Ang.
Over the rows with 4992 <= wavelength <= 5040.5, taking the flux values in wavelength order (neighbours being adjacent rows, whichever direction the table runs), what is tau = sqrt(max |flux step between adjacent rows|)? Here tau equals 0.40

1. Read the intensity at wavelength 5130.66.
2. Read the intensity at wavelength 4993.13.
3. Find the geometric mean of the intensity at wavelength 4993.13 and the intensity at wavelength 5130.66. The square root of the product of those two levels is 0.74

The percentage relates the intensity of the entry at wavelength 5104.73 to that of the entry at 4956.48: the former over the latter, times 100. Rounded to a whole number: 59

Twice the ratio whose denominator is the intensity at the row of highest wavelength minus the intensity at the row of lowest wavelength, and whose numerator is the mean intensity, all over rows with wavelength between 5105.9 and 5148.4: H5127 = 21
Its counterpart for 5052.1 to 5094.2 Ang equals -41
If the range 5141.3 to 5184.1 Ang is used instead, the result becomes 23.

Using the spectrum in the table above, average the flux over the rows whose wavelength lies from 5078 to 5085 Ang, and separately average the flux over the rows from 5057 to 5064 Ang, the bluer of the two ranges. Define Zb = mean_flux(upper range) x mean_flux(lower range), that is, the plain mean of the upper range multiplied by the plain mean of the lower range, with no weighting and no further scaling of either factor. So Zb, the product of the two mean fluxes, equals 0.369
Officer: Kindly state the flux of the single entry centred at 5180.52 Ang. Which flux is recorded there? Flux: 0.597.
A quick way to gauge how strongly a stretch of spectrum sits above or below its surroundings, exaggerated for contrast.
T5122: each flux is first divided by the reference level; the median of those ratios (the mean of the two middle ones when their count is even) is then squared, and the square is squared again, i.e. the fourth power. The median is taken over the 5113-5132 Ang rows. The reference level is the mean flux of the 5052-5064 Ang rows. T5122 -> 0.71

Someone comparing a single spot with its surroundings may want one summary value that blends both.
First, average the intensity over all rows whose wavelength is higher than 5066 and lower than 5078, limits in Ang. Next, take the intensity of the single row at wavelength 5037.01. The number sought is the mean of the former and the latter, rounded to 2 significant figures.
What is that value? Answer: 0.68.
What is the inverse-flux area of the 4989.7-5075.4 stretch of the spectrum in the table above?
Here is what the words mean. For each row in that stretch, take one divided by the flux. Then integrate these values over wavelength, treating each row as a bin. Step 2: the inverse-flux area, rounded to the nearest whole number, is 121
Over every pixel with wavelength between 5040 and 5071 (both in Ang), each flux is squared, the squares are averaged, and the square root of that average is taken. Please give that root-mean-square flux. 0.65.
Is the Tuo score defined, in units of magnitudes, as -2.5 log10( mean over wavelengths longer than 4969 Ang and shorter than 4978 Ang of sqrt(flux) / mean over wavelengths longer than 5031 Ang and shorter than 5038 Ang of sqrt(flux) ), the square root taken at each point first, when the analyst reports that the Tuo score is -0.15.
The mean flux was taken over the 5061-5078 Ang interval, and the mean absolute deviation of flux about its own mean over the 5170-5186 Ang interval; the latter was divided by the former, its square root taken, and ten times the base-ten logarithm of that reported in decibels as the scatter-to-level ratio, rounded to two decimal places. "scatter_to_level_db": -7.46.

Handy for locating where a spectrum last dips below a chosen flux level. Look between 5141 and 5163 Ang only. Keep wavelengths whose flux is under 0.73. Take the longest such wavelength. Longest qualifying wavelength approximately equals 5161.47 Ang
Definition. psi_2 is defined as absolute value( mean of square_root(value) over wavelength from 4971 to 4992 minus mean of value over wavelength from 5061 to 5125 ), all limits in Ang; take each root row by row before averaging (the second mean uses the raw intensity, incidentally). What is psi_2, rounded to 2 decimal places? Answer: 0.34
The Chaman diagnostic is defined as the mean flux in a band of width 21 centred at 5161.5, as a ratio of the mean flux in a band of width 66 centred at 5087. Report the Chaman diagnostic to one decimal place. 1.1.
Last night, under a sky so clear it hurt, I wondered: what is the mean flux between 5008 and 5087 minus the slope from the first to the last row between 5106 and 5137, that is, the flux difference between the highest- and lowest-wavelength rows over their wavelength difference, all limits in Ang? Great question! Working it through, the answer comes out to 0.67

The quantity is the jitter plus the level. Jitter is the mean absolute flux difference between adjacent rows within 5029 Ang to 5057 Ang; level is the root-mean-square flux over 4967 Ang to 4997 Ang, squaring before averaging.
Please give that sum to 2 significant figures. 0.94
